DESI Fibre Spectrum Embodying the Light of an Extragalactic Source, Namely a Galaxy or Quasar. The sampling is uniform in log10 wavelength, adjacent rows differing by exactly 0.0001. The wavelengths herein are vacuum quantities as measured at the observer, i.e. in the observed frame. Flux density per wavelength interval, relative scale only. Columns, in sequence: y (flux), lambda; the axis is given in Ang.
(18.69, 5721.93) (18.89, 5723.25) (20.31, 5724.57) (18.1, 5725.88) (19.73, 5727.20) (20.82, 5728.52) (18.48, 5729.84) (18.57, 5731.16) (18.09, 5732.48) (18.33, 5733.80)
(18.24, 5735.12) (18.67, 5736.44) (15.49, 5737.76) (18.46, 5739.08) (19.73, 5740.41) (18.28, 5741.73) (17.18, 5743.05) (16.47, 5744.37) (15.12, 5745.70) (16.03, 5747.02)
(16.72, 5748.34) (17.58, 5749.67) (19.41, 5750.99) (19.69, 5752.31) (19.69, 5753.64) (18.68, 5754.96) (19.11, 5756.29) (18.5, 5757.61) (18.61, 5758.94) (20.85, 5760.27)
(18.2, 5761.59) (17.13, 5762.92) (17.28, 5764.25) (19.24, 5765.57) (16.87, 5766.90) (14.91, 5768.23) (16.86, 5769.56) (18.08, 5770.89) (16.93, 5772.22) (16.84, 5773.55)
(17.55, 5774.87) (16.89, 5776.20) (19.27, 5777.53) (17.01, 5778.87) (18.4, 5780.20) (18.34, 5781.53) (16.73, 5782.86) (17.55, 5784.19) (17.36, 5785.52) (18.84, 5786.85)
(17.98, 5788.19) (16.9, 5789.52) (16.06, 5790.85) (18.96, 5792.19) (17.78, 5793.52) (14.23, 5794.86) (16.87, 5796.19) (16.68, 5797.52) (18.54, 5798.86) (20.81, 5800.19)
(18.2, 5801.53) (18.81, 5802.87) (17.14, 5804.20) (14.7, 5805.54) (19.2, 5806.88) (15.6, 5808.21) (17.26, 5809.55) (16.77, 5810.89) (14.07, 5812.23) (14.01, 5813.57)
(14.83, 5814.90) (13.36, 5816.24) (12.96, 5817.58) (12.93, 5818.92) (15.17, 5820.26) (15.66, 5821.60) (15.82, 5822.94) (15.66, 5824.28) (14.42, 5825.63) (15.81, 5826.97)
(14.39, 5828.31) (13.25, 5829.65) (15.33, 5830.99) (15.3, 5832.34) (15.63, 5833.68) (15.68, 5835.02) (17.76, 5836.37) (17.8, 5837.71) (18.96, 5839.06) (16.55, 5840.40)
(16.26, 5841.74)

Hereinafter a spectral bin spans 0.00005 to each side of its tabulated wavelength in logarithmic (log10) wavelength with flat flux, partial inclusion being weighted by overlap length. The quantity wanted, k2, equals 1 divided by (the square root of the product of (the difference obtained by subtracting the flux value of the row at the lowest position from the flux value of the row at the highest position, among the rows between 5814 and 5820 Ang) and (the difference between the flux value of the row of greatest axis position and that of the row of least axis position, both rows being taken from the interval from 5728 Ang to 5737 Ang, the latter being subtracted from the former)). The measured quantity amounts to 0.49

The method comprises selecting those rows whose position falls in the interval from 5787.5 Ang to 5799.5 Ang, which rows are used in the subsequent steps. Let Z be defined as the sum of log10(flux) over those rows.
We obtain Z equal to 11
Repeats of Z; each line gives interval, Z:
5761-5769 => 7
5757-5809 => 49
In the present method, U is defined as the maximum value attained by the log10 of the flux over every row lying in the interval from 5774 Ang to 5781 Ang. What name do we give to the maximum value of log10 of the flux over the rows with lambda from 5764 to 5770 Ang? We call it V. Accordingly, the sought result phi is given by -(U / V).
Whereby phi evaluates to -1.00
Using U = 1.28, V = 1.28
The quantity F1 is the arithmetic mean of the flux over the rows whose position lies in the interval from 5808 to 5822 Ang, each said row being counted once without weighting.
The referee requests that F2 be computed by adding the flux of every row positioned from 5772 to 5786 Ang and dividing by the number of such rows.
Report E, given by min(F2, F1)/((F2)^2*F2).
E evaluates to 0.0027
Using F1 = 14.8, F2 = 17.5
